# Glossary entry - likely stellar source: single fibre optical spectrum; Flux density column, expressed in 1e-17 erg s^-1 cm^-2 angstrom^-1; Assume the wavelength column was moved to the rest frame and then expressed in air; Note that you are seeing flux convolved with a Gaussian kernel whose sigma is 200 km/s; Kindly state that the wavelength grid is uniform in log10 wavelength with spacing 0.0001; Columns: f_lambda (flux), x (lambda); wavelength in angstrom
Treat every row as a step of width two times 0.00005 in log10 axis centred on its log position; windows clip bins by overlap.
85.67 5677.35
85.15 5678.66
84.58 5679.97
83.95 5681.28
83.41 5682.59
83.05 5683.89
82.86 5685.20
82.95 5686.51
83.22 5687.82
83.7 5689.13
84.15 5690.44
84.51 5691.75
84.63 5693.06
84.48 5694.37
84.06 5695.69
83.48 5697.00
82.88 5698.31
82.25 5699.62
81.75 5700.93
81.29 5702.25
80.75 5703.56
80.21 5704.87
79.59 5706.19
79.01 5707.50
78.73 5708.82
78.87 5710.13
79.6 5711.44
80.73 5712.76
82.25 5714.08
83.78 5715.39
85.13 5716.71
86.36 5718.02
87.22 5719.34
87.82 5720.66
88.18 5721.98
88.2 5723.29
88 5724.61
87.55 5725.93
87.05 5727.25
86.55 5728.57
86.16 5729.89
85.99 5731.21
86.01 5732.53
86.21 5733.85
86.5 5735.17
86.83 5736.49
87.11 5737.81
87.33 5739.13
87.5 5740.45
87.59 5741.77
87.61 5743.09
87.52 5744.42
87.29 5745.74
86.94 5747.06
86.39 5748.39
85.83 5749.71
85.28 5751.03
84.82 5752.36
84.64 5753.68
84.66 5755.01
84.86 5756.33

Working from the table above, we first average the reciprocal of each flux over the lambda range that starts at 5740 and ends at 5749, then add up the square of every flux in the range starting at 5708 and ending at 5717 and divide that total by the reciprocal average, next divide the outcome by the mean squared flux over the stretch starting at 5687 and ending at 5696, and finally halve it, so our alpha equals 286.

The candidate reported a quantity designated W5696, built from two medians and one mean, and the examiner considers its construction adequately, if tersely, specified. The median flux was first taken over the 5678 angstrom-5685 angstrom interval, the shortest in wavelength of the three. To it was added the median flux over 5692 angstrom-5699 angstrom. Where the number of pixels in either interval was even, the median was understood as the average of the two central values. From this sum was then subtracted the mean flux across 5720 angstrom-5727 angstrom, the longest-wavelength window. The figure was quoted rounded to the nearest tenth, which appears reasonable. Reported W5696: 80.1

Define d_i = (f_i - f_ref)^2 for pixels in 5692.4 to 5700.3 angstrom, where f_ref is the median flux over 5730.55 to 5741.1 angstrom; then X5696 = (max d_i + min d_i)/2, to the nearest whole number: 12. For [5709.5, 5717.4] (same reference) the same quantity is 32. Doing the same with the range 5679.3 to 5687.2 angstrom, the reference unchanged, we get 9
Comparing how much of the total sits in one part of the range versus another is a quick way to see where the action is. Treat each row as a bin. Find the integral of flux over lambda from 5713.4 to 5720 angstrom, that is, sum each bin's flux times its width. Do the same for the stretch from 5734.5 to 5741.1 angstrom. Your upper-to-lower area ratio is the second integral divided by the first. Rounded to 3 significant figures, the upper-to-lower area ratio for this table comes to 1.03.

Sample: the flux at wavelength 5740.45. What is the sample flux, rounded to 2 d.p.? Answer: 87.50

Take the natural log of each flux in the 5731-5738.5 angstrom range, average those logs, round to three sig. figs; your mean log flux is 4.46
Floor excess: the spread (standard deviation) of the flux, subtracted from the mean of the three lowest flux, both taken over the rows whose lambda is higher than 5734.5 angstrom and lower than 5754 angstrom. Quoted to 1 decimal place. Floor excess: 83.9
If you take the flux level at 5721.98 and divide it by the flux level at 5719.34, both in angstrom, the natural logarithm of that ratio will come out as 0.011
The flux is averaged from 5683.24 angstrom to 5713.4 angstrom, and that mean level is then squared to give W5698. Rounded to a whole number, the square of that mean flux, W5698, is 6729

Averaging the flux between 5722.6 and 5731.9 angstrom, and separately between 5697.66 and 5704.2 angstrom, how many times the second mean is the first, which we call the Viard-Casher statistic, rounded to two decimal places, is 1.06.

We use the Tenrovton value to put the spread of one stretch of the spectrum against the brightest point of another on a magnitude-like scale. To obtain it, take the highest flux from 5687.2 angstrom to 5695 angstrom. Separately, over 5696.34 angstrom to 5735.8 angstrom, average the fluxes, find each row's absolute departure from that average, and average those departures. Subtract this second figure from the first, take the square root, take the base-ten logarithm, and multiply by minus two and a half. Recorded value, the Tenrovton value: -2.39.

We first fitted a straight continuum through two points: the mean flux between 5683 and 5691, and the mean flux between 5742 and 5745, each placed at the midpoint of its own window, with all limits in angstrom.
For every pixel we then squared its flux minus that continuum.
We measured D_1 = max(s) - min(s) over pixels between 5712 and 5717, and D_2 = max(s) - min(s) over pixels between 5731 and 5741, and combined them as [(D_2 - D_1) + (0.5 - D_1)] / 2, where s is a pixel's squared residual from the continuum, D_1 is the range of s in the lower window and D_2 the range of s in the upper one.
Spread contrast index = -20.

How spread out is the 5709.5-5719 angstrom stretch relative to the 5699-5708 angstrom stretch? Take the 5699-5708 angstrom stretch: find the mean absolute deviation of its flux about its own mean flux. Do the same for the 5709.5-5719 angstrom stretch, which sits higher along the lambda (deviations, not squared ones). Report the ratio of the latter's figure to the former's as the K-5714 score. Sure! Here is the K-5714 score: 2.5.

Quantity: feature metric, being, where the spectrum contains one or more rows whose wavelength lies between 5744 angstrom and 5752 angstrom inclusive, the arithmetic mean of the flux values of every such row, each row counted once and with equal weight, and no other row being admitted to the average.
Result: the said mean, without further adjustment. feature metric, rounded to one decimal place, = 86.5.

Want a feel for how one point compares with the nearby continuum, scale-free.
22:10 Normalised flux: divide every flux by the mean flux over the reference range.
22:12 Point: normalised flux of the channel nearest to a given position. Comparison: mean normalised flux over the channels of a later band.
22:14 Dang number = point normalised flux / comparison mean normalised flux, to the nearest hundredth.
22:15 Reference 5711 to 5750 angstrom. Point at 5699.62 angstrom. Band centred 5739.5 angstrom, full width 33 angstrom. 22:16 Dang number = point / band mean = 0.95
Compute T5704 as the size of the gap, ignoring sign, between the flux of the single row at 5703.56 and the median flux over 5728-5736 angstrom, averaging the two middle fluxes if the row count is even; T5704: 5.4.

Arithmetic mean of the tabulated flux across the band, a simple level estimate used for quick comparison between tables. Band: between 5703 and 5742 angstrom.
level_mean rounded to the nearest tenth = 84.8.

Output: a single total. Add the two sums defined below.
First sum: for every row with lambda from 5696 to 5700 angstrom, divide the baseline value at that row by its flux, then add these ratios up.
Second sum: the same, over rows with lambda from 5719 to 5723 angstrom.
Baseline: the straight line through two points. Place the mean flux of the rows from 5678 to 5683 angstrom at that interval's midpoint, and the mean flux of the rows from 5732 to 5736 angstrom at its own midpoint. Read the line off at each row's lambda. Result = 6.01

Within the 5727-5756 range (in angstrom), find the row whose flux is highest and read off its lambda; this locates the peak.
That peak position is 5743.09 angstrom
